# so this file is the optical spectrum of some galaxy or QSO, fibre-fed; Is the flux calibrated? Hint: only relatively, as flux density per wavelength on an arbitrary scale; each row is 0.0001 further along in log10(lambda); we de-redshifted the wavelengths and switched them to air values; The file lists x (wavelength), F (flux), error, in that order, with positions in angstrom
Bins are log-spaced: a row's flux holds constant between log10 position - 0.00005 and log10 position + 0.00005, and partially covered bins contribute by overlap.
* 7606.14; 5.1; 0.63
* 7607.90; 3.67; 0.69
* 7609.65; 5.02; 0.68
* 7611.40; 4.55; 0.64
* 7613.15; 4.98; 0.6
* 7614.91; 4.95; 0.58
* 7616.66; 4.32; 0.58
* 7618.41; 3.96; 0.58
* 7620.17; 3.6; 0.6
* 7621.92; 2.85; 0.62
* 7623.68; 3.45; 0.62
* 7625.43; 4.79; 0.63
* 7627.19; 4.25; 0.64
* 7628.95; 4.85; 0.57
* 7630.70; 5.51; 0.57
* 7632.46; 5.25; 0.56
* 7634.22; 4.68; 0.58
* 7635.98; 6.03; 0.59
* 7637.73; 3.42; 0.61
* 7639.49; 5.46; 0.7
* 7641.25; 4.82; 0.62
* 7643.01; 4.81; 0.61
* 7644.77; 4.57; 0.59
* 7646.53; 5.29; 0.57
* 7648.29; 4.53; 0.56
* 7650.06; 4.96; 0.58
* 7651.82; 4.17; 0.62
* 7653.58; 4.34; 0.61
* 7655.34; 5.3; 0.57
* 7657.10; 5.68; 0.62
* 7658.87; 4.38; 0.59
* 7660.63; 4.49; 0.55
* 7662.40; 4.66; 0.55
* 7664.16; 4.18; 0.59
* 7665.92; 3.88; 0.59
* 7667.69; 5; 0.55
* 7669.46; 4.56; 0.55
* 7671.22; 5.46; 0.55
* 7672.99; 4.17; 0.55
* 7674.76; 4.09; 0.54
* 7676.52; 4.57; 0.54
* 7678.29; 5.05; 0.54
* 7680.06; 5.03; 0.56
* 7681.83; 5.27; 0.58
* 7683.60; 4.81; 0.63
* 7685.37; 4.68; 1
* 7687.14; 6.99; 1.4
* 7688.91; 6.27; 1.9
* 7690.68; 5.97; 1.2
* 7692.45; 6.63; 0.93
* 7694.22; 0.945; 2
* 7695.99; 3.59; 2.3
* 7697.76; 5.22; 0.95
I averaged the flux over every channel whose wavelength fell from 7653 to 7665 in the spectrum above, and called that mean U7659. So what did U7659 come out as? 4.7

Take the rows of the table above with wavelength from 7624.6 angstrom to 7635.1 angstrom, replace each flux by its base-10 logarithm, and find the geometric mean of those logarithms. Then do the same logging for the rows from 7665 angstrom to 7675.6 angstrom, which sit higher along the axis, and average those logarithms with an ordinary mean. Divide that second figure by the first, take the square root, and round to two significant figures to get 0.97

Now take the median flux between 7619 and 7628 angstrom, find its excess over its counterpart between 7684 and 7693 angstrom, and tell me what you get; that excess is -2.7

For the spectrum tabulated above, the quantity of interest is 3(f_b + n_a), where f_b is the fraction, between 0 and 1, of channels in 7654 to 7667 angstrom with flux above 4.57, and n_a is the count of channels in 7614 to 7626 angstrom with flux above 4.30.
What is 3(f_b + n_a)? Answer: 10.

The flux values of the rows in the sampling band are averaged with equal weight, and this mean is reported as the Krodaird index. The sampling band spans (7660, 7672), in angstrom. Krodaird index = 4.60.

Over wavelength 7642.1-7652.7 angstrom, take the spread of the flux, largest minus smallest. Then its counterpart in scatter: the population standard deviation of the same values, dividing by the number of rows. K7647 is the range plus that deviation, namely 1.5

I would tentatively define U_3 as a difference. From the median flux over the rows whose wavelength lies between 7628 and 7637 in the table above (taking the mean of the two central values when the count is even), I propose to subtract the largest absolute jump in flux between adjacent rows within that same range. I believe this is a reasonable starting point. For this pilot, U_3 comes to 3.9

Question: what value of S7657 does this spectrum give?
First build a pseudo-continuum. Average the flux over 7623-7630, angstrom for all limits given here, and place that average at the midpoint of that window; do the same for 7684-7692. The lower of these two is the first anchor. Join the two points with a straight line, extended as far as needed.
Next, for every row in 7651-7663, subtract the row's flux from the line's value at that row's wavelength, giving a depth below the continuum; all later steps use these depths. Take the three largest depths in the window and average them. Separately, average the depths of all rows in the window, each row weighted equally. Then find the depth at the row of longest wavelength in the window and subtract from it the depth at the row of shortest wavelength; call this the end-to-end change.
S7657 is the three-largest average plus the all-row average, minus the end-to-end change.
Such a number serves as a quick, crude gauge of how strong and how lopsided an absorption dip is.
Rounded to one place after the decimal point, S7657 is 1.5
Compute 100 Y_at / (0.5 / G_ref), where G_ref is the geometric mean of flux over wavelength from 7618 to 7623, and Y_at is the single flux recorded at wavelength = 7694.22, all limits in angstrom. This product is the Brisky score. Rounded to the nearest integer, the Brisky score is 650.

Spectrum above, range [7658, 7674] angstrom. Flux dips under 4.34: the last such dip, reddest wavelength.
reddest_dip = 7672.99 angstrom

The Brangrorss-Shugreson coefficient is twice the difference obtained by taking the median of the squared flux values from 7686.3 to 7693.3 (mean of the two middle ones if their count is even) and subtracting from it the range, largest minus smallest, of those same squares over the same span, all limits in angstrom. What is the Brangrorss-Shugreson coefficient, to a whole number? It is 57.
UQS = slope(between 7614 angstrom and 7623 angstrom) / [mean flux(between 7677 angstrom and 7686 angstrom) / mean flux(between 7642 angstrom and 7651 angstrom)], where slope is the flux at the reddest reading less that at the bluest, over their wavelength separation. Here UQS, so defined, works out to -0.29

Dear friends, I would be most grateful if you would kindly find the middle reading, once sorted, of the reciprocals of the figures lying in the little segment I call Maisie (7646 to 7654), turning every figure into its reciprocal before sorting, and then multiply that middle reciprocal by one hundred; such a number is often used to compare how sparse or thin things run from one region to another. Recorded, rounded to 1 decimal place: 22.1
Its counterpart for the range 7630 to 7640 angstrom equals 18.7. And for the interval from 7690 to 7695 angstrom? 16.8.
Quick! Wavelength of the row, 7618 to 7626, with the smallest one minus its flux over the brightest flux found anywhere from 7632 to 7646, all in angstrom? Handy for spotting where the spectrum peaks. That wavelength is 7625.43 angstrom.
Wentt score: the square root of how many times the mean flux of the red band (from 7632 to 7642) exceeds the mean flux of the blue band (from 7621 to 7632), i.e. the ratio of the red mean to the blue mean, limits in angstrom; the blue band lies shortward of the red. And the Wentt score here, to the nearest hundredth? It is 1.07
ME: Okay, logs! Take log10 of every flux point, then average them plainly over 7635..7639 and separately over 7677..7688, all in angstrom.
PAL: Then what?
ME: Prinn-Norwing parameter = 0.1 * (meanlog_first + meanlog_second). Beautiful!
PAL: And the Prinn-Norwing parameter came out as 0.138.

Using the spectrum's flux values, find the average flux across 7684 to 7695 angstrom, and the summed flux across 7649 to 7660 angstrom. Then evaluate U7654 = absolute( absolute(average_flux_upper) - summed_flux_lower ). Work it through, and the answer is 23.6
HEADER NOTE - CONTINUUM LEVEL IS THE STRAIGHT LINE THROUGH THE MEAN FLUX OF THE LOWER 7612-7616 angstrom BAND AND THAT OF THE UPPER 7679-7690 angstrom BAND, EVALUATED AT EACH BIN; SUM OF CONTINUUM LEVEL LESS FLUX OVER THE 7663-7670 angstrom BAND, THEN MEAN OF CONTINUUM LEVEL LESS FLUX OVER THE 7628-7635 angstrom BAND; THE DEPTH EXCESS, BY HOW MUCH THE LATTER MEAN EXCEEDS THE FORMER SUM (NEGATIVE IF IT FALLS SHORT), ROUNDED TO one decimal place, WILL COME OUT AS -3.8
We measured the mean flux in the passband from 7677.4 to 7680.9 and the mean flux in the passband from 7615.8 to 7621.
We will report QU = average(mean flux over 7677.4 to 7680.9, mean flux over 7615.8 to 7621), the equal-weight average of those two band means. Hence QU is 4.5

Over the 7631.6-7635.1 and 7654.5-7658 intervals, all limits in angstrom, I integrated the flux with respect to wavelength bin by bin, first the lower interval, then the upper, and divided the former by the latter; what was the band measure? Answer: 0.90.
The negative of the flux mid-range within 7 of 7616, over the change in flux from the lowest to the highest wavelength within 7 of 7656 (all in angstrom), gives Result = 13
